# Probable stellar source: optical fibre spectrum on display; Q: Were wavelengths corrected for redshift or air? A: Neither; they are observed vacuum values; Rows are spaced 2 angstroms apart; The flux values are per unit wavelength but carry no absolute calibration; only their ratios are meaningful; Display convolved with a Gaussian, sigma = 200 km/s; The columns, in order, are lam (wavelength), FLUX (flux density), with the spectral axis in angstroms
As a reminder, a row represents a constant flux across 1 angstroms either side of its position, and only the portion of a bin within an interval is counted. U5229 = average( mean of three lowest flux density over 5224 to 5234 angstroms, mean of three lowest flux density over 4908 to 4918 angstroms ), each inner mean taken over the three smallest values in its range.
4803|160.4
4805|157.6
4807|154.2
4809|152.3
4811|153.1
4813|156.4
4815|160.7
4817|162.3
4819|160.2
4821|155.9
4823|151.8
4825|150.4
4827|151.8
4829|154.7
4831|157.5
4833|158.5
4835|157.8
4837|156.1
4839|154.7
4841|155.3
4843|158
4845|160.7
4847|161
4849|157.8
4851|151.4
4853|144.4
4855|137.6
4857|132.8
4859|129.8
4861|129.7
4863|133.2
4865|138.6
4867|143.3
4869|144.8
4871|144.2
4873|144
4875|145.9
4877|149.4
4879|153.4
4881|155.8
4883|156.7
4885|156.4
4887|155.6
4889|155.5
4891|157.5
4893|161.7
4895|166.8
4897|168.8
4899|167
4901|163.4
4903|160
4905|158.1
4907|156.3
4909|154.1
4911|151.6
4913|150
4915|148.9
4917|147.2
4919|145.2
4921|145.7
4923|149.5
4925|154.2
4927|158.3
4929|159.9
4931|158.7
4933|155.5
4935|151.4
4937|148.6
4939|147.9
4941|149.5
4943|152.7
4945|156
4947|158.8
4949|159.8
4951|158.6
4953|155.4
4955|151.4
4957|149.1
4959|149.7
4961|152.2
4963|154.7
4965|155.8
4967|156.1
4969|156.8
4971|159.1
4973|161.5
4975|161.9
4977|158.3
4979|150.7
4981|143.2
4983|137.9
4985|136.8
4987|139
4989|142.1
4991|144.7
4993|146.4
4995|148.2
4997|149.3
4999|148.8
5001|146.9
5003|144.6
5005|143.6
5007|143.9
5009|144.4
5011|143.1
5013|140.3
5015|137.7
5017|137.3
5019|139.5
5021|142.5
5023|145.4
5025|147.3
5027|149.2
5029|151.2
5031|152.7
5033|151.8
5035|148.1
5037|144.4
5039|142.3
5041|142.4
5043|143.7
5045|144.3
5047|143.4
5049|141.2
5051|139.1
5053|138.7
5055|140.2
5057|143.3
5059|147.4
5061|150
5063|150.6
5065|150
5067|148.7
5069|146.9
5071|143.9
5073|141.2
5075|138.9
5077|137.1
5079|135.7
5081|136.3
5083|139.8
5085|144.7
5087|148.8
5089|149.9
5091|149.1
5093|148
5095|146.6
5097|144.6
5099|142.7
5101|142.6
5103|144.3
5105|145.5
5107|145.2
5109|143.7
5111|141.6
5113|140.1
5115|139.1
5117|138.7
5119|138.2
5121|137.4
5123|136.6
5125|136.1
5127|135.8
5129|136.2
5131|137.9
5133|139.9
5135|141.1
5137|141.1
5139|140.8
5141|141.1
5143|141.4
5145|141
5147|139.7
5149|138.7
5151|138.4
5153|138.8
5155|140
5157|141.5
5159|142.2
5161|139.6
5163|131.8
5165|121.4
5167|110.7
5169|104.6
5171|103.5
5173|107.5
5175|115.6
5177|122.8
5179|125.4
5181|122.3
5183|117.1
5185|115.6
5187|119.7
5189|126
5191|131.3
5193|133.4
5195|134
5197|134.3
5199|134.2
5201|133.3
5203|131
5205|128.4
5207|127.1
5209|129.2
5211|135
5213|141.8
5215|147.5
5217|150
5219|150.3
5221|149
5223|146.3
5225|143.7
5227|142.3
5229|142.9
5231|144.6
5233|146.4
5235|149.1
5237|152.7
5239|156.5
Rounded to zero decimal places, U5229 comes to 146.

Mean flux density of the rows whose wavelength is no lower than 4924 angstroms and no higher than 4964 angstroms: 154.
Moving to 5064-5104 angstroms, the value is 144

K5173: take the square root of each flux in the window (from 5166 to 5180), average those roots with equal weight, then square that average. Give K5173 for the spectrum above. 113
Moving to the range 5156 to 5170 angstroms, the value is 127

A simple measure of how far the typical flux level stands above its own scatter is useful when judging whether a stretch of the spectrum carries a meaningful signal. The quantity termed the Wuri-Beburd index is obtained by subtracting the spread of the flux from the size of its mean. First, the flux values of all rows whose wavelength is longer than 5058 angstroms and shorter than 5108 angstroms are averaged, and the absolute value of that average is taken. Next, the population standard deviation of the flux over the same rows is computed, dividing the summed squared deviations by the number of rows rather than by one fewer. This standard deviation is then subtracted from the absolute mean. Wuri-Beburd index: 140.3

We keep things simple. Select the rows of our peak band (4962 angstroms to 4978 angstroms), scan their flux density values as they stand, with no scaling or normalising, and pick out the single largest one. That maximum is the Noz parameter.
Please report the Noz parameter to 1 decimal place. 161.9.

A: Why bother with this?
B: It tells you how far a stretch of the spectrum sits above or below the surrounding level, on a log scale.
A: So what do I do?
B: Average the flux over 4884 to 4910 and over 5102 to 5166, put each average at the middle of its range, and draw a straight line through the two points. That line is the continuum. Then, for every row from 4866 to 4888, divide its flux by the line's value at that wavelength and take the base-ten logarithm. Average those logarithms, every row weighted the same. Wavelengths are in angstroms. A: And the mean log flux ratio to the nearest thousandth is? -0.033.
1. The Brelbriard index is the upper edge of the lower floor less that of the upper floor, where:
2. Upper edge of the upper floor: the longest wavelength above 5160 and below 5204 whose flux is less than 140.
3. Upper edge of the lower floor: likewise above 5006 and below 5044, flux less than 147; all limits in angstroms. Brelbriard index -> -160 angstroms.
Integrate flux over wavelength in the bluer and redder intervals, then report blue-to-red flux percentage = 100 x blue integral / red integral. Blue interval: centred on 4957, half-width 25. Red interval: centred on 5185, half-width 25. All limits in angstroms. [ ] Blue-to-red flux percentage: 124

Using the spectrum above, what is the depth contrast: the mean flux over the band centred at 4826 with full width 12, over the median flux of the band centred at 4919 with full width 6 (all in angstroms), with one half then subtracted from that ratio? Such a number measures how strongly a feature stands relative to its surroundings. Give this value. 0.555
